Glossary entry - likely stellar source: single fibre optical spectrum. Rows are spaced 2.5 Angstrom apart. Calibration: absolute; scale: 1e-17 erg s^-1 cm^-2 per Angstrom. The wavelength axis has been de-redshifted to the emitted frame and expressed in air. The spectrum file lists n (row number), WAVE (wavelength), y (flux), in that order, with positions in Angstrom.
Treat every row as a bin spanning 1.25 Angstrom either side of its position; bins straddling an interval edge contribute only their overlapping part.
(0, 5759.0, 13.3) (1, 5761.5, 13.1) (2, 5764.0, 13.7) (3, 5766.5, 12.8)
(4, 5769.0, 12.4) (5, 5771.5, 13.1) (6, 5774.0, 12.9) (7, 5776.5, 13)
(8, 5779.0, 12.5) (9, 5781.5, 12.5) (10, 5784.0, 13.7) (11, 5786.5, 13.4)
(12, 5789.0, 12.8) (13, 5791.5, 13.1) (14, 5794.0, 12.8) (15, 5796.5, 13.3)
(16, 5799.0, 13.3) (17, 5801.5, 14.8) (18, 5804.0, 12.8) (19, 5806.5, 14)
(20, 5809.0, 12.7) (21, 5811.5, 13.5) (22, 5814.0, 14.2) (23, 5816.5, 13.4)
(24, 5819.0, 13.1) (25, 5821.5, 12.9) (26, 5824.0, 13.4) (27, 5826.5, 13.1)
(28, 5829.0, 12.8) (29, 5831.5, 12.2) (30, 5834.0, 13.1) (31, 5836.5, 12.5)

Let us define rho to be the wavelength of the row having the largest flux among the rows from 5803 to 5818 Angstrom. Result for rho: 5814.0 Angstrom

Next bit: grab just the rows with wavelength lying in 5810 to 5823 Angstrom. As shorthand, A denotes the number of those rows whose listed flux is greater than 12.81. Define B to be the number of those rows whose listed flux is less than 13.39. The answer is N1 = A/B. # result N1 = 2.50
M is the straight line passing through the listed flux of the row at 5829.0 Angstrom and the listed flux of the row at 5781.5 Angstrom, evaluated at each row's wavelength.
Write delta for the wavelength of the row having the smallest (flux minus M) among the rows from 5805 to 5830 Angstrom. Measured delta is 5829.0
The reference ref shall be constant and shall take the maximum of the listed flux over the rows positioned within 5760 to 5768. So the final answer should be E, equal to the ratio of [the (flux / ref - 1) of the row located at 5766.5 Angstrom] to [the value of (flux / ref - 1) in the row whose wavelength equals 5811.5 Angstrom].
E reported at 4.5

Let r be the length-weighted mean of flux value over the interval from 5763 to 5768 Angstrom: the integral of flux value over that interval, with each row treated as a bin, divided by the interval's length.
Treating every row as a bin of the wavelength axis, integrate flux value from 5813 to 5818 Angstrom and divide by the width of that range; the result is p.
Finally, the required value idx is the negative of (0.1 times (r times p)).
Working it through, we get -18.1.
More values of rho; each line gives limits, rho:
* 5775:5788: 5784.0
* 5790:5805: 5801.5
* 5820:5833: 5824.0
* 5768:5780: 5771.5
